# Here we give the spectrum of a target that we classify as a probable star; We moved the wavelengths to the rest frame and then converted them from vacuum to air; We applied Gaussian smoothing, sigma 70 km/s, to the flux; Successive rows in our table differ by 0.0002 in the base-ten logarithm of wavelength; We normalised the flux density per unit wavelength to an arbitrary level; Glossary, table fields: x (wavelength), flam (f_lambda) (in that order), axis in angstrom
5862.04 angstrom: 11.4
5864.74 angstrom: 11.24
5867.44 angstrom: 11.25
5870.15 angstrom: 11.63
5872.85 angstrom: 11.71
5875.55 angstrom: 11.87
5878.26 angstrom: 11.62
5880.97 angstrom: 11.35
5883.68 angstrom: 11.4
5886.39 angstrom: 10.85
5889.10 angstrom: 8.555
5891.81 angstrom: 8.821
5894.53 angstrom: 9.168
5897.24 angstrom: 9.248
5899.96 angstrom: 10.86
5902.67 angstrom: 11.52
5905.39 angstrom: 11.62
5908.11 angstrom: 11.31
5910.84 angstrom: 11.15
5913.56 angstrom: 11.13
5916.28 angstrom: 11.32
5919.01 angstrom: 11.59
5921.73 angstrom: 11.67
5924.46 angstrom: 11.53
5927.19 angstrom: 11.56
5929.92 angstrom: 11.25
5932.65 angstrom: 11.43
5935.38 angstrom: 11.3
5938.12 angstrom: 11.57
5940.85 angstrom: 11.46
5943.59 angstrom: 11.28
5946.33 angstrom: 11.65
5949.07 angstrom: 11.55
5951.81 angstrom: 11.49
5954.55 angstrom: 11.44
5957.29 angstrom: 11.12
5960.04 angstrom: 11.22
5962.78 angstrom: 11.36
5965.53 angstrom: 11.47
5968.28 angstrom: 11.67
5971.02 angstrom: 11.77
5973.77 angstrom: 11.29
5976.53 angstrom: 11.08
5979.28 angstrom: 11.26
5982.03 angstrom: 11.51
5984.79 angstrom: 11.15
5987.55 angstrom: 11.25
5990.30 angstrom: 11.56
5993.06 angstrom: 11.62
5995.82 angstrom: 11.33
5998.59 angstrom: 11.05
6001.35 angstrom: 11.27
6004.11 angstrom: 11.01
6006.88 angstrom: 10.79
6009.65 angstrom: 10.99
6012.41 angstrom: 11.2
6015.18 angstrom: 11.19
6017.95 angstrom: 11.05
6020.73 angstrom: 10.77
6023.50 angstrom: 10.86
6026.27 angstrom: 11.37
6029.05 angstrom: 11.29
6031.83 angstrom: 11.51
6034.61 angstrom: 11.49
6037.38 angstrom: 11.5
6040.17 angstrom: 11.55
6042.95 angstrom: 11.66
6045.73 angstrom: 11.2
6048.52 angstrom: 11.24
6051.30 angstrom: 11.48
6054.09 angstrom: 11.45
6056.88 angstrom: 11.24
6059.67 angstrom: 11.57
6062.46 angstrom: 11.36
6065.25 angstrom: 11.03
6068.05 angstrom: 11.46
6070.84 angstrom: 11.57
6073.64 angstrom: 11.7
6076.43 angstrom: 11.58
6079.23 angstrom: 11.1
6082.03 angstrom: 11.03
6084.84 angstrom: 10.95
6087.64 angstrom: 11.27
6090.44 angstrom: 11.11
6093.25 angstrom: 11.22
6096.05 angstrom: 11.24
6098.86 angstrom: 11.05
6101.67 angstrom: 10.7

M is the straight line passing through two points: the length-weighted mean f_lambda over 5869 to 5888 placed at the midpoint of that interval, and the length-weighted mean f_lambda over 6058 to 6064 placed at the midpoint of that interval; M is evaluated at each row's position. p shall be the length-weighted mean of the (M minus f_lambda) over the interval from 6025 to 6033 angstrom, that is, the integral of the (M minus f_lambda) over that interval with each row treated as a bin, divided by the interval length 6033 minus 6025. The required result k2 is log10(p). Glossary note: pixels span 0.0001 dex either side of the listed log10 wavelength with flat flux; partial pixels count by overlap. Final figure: -1.19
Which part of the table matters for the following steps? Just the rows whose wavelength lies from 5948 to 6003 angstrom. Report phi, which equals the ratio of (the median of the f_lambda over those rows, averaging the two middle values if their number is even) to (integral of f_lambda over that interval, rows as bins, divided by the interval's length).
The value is 1.00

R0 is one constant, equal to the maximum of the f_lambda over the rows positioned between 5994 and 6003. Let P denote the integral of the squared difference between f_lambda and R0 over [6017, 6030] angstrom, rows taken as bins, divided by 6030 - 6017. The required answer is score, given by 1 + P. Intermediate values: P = 0.129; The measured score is 1.13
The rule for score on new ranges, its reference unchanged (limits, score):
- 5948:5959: 1.03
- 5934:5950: 1.04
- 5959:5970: 1.04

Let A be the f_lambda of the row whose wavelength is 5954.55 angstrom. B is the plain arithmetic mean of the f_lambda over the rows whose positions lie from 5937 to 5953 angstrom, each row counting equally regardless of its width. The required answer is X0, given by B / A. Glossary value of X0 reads 1.01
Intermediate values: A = 11.44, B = 11.5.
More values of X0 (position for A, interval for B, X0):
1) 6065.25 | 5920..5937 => 1.04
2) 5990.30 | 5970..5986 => 0.98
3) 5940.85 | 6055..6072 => 0.99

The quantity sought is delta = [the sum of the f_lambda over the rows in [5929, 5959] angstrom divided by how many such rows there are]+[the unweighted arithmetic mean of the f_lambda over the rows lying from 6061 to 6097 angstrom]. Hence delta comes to 22.7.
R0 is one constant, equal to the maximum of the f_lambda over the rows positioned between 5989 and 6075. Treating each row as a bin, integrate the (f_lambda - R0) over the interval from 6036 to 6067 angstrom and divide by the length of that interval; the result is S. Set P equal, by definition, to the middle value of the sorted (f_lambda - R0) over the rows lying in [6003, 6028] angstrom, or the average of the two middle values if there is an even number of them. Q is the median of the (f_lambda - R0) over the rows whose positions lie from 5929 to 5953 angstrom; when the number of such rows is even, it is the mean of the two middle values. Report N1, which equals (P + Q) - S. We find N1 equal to -0.62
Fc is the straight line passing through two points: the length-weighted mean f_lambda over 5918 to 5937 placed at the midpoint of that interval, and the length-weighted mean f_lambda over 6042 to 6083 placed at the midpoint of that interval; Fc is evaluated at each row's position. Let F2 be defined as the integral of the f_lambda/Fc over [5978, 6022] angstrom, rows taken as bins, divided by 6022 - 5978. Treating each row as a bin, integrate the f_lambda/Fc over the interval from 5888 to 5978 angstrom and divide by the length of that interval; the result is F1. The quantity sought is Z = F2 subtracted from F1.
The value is -0.010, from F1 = 0.97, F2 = 0.98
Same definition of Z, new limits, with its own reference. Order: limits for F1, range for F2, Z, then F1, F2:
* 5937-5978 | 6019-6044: 0.005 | 1.00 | 0.99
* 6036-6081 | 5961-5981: 0.005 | 1.00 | 1.00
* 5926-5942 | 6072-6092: 0.007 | 1.00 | 0.99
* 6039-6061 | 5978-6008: 0.018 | 1.00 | 0.99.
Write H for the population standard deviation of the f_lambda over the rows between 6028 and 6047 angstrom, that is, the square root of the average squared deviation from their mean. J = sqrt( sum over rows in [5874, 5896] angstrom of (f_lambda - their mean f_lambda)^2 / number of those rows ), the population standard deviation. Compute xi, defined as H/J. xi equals 0.1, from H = 0.15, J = 1.28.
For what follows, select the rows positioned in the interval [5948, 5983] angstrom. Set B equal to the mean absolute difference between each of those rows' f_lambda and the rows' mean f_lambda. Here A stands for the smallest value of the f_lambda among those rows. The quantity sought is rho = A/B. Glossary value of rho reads 66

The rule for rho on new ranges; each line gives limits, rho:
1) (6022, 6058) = 68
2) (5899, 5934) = 56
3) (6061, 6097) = 56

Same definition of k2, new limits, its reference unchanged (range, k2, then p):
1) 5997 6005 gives -0.48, 0.33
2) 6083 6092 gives -0.46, 0.34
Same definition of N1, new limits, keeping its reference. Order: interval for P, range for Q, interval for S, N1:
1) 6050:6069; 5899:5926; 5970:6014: -0.08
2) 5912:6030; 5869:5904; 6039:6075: -0.47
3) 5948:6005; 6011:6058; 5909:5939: -0.49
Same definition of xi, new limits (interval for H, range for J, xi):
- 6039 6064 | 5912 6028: 0.6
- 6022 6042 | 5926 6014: 1.0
